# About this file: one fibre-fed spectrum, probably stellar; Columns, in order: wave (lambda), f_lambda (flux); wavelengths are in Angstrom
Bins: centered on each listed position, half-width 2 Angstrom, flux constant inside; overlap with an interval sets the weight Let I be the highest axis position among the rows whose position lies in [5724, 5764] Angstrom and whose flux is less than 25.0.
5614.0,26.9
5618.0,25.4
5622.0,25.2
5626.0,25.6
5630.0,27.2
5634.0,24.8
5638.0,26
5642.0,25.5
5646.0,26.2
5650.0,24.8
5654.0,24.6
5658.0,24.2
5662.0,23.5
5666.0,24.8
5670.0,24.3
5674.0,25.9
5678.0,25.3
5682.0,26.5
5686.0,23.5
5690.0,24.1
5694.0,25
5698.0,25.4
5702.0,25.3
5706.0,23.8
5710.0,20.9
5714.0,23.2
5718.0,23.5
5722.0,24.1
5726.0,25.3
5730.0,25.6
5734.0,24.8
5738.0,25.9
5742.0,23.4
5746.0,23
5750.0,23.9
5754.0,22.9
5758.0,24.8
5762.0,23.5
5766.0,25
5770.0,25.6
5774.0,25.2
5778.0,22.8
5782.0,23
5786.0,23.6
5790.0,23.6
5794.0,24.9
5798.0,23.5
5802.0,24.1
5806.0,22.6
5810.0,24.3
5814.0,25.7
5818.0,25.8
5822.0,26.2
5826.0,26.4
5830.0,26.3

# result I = 5762.0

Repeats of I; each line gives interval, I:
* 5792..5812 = 5810.0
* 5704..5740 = 5734.0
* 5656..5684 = 5670.0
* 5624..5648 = 5634.0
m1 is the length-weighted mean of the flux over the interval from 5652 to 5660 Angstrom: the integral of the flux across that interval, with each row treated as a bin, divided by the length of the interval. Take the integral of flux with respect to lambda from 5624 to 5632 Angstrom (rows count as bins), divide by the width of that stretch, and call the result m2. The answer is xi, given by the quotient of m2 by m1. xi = 1.08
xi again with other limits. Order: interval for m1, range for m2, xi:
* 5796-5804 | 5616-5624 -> 1.06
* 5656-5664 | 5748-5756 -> 0.98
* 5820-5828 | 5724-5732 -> 0.97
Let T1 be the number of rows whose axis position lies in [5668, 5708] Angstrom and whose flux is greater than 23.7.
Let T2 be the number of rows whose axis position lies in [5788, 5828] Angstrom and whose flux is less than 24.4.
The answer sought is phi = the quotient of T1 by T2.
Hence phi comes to 1.80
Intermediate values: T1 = 9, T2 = 5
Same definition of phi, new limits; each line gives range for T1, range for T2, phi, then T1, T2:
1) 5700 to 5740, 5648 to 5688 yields 1.75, 7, 4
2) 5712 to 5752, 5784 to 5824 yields 1.00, 6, 6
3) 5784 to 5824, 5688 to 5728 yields 1.00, 6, 6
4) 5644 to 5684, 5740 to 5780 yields 1.50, 9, 6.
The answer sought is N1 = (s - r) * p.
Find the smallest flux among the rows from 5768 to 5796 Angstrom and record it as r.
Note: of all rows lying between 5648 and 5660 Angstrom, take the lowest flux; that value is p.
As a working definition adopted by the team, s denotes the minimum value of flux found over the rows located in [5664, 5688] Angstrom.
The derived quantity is 17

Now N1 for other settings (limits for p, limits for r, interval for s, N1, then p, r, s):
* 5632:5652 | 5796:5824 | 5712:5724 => 15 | 24.8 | 22.6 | 23.2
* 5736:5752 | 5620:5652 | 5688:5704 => -16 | 23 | 24.8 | 24.1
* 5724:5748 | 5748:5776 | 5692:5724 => -46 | 23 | 22.9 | 20.9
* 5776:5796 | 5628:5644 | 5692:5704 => 5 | 22.8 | 24.8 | 25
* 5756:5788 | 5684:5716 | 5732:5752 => 48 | 22.8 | 20.9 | 23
